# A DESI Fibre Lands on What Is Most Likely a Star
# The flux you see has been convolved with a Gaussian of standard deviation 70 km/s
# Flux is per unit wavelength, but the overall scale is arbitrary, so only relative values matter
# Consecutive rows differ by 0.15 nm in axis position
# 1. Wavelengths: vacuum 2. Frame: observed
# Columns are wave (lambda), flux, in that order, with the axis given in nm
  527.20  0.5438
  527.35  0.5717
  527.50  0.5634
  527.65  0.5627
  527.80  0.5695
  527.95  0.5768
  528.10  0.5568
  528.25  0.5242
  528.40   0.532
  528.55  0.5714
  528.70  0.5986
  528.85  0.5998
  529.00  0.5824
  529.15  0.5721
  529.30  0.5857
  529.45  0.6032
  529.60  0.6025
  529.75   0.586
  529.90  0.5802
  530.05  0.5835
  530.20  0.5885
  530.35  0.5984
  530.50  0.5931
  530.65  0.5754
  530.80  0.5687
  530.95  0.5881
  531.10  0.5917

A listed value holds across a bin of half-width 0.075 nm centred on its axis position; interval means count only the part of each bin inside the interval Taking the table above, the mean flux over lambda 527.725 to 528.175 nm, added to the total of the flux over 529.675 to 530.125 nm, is 2.32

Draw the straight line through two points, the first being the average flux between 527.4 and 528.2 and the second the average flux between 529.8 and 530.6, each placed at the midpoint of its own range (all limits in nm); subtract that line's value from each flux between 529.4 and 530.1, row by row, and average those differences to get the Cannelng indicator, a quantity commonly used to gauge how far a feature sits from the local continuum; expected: 0.007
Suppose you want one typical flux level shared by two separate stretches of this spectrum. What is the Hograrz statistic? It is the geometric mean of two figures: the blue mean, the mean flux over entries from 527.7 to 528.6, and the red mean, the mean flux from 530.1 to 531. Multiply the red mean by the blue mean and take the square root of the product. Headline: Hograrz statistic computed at 0.570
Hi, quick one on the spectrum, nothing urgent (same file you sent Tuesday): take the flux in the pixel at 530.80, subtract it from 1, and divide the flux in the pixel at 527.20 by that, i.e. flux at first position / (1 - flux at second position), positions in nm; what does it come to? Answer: 1.26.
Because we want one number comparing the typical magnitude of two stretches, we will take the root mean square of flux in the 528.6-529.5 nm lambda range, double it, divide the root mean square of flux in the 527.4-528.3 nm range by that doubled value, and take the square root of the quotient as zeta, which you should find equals 0.688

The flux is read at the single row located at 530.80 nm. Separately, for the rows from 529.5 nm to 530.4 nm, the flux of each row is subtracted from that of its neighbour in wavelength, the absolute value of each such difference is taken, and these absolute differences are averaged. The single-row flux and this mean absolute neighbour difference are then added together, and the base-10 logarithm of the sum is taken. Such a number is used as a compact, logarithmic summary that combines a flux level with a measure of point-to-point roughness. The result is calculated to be -0.239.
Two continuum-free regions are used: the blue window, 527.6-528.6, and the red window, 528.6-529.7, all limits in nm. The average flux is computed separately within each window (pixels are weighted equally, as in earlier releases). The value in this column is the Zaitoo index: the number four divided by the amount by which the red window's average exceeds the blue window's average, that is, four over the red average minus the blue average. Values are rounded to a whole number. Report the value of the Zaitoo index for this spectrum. 112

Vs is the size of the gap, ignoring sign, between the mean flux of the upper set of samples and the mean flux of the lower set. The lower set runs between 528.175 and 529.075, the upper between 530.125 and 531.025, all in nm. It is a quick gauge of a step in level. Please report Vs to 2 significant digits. 0.017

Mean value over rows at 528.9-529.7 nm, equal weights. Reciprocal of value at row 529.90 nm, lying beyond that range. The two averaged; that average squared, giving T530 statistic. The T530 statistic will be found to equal 1.337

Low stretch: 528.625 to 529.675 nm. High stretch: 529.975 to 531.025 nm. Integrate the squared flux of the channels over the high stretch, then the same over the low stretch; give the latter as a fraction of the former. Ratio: 1.02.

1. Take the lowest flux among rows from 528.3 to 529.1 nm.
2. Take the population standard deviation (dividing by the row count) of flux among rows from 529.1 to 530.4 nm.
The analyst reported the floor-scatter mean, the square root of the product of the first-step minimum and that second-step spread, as 0.073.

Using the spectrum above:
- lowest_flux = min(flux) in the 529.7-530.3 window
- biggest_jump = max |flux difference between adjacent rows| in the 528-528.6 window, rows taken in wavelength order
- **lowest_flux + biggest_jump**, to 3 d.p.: 0.620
